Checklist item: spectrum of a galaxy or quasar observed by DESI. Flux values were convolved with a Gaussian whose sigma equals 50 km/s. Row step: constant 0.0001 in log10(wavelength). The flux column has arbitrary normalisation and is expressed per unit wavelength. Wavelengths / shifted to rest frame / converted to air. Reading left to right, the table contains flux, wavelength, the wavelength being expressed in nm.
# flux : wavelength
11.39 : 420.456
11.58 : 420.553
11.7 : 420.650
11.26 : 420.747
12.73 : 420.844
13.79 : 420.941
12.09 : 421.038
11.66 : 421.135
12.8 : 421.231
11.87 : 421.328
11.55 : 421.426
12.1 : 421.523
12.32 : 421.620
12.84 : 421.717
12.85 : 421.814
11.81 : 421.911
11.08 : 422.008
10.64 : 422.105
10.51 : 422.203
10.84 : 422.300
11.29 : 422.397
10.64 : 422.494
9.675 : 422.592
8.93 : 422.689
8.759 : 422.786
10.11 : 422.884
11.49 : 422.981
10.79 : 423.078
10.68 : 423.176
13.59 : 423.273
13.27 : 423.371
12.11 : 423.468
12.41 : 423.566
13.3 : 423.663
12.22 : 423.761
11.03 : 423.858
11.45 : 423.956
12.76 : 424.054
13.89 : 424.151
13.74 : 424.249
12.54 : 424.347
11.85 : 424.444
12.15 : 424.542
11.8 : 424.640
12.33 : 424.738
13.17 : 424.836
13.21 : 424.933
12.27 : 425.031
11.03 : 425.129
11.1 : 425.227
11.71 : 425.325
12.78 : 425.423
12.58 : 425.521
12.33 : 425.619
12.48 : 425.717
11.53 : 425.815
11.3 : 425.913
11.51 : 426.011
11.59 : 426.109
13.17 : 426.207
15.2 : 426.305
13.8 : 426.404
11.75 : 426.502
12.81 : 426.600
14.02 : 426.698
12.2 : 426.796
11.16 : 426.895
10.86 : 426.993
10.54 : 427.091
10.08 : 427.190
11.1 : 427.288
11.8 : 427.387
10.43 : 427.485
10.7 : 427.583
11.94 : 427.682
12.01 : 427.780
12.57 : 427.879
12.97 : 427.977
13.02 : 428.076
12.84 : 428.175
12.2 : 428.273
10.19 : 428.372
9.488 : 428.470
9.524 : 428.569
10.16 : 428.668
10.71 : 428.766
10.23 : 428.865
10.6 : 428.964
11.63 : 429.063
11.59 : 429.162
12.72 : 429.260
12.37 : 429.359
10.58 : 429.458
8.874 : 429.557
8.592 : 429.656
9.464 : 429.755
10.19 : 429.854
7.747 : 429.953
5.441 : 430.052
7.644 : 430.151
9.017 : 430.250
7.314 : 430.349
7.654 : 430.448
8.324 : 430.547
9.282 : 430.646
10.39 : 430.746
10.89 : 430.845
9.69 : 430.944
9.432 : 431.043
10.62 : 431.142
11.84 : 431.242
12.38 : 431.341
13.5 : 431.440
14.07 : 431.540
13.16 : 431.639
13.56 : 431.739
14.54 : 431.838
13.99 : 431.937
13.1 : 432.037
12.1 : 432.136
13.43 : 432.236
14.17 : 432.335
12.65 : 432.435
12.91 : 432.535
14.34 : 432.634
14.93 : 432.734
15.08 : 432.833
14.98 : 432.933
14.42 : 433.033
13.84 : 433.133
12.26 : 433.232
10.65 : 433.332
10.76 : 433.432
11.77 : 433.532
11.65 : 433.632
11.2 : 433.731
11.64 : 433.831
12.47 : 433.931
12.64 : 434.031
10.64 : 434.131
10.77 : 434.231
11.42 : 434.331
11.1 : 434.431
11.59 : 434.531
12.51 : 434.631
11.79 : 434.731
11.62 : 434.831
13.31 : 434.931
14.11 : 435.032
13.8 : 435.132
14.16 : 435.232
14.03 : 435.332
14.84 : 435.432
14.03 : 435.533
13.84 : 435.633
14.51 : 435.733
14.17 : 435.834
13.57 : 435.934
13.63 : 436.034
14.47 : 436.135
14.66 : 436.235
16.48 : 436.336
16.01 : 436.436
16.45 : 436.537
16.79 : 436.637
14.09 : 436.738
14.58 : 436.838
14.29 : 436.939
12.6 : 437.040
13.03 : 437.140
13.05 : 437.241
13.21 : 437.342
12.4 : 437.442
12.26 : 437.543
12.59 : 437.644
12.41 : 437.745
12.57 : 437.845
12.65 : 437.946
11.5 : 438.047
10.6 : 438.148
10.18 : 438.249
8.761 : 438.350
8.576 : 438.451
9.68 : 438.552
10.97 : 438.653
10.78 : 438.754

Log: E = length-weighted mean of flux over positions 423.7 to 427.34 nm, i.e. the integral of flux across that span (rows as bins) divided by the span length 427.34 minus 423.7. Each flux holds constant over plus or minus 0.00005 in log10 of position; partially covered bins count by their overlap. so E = 12.2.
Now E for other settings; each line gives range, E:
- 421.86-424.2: 11.4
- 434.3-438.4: 13.3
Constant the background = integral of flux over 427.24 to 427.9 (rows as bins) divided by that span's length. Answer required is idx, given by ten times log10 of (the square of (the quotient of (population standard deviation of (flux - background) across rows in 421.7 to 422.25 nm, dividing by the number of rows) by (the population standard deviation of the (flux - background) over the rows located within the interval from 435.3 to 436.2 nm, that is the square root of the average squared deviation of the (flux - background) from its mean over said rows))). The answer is 7.6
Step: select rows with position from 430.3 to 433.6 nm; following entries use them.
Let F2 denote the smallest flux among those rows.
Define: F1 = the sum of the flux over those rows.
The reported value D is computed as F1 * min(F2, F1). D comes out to 2940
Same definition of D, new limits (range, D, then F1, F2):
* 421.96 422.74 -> 747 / 84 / 8.93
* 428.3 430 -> 1353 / 175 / 7.747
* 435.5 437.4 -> 3446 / 273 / 12.6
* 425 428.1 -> 3874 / 384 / 10.08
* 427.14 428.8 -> 1819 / 192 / 9.488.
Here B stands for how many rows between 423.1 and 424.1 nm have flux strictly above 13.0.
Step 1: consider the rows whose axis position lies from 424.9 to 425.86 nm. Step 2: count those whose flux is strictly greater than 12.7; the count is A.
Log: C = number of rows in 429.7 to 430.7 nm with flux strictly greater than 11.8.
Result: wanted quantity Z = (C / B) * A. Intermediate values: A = 2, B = 3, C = 0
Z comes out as 0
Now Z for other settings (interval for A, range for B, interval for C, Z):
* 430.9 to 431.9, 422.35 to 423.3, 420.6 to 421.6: 30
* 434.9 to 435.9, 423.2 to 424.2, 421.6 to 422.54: 10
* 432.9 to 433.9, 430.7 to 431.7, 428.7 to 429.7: 2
